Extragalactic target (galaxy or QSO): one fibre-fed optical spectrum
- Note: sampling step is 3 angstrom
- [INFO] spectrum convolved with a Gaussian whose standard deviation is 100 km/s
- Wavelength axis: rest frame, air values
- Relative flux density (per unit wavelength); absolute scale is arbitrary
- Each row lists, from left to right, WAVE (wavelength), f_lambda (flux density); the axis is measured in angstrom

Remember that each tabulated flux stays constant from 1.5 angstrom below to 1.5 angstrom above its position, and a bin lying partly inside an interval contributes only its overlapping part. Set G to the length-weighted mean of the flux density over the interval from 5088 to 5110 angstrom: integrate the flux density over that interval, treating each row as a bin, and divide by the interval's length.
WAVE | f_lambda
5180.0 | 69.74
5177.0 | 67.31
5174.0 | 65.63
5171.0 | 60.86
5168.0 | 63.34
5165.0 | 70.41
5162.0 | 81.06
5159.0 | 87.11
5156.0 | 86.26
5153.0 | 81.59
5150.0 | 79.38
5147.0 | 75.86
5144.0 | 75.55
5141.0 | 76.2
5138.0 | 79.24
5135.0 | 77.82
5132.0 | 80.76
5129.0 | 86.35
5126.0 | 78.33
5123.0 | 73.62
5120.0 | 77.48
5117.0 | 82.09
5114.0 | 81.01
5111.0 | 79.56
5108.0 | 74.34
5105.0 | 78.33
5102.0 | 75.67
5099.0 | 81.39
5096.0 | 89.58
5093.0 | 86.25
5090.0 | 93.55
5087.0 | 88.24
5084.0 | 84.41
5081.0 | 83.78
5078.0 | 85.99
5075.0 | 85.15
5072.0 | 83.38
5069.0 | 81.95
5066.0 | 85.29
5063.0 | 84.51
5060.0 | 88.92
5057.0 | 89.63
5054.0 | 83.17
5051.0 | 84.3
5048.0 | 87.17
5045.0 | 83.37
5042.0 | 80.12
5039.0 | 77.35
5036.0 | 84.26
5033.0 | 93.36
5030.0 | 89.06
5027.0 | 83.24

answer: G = 83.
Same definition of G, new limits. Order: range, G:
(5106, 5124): 78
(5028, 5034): 90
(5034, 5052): 83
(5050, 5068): 86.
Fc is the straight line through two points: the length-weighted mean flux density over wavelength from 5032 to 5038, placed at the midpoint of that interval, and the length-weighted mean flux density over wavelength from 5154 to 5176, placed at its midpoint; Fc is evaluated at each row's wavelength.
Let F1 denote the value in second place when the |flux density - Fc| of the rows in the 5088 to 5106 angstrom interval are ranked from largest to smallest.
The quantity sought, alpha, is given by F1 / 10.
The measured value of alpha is 0.86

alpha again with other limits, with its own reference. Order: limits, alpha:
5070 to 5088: 0.31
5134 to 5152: 0.28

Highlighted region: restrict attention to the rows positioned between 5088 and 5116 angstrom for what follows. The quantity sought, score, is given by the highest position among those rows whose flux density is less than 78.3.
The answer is 5108.0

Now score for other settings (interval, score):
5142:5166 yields 5165.0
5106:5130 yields 5123.0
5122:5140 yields 5135.0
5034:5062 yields 5039.0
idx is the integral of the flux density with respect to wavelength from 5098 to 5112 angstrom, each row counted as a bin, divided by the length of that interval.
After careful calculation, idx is 77.7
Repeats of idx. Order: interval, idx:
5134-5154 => 77.9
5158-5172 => 72.5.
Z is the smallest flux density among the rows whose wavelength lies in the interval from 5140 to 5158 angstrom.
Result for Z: 75.55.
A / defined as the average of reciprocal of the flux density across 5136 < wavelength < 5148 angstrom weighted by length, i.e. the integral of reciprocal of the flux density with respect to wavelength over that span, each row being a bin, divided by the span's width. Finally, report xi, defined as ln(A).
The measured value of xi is -4.34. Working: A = 0.0130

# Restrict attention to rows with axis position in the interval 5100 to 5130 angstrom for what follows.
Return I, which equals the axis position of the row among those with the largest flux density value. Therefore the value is 5129.0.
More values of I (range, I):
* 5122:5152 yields 5129.0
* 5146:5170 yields 5159.0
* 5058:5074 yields 5060.0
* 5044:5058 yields 5057.0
